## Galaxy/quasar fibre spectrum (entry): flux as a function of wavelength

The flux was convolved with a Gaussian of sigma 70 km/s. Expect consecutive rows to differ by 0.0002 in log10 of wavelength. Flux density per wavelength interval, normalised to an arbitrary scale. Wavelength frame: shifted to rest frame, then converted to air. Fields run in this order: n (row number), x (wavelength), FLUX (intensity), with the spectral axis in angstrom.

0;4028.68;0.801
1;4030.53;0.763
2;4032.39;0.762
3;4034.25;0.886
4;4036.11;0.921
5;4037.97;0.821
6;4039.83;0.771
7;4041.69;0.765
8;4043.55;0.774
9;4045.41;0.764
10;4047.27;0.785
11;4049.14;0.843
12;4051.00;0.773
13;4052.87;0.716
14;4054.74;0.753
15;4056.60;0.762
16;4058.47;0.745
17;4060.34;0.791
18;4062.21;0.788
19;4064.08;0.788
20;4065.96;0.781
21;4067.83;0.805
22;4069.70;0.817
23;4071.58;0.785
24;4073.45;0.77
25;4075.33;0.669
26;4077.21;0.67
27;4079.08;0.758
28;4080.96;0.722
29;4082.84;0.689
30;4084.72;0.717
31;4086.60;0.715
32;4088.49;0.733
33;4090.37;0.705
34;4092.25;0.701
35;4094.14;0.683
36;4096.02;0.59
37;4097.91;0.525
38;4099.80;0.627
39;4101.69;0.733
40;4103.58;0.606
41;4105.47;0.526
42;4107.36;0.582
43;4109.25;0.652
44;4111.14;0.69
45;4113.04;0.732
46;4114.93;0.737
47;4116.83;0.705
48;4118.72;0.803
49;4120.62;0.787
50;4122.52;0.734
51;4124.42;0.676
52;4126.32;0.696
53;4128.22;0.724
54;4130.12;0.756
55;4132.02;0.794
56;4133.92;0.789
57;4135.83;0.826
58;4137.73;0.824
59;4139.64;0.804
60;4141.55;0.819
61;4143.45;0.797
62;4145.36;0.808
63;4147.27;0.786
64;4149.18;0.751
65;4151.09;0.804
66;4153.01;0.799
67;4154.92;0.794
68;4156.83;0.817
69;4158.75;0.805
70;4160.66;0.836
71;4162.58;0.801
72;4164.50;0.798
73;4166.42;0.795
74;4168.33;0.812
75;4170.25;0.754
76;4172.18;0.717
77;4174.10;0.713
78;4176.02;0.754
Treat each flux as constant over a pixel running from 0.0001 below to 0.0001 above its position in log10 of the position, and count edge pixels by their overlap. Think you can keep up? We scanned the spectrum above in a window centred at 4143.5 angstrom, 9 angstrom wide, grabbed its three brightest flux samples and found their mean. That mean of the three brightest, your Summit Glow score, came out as 0.810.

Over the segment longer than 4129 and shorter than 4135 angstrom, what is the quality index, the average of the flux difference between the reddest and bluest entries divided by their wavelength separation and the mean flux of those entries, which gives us 0.394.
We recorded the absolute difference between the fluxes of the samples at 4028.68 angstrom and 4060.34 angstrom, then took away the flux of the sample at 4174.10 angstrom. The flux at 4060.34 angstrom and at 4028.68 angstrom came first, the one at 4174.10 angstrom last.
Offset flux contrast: -0.70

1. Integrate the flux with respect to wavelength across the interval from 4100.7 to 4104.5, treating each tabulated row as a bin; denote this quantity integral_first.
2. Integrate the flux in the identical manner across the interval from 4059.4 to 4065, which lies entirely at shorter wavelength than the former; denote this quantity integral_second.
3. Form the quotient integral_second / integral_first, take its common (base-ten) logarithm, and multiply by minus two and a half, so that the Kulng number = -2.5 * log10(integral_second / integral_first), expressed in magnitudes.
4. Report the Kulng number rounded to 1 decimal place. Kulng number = -0.6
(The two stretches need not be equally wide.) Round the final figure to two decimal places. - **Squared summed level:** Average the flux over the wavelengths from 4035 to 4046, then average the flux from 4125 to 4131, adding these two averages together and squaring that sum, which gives 2.33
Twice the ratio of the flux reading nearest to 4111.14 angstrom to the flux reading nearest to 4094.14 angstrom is 2.02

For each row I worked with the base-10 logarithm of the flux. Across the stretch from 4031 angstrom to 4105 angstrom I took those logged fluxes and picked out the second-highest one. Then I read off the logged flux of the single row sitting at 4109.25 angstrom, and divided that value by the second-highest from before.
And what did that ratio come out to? 3.5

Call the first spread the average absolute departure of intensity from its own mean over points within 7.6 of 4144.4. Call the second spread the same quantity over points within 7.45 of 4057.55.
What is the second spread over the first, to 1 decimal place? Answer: 1.3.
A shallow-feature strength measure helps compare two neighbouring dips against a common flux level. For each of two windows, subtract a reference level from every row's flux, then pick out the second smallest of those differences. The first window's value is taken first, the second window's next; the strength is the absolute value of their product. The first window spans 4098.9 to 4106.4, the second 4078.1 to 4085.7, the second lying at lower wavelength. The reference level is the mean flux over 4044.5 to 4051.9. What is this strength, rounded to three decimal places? 0.014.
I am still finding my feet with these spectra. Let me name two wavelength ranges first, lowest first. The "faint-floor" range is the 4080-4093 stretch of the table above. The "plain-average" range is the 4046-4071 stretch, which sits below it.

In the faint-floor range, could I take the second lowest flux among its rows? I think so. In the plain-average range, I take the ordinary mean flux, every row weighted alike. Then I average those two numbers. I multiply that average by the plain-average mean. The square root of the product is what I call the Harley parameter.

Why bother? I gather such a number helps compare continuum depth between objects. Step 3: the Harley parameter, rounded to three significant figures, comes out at 0.760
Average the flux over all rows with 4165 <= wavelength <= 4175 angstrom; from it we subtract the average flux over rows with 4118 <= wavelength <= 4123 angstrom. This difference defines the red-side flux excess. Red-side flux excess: -0.016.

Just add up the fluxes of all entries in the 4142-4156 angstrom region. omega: 5.54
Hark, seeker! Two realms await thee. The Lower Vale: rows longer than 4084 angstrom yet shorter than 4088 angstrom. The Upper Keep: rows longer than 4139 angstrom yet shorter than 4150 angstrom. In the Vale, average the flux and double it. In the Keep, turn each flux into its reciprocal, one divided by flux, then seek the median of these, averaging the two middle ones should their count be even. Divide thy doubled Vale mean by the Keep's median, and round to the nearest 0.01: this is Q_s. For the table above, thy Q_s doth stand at 1.15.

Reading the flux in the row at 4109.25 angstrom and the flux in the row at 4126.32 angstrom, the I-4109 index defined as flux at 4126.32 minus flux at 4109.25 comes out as 0.044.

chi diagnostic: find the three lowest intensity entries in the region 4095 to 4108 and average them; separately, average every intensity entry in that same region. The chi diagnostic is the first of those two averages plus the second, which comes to 1.14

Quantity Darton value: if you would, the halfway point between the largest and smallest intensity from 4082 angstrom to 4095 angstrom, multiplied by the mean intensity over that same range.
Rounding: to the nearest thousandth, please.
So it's 0.500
